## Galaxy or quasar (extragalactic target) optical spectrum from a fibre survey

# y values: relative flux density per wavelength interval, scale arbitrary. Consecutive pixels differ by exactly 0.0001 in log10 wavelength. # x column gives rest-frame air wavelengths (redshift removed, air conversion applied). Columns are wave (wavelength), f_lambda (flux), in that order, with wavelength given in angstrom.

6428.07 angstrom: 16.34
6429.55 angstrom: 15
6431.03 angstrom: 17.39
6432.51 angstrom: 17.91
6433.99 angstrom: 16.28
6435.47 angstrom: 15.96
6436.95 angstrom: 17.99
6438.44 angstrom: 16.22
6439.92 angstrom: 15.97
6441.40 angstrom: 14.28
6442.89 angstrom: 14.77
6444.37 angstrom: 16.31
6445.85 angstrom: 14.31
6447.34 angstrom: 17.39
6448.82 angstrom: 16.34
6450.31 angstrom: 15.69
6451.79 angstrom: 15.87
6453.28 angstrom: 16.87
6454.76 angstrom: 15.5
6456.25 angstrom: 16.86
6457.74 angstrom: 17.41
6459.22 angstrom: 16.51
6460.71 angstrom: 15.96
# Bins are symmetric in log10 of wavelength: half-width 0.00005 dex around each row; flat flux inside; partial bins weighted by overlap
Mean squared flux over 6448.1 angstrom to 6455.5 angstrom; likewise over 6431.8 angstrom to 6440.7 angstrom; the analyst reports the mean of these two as 269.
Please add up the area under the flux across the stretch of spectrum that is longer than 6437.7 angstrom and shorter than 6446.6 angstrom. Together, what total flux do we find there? 136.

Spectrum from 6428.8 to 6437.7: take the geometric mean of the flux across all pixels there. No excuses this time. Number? 16.7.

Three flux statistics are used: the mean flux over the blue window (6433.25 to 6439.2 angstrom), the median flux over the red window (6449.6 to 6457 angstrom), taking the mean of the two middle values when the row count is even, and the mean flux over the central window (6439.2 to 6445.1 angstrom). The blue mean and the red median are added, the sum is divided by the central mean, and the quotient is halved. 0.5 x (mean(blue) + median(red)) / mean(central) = 1.059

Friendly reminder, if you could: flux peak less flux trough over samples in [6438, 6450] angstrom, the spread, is 3.1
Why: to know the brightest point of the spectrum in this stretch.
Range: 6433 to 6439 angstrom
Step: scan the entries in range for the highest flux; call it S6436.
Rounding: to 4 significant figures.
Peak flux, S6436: 17.99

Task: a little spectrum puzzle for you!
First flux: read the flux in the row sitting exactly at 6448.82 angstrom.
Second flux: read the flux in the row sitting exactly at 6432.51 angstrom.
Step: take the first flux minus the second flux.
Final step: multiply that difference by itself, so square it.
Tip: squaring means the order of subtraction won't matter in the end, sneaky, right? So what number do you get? 2.5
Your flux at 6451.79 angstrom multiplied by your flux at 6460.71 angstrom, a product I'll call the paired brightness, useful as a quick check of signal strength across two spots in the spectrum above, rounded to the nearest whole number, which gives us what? 253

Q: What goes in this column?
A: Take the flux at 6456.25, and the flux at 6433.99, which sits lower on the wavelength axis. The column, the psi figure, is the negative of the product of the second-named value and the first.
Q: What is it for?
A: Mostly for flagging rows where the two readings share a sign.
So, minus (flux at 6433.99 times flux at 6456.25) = -274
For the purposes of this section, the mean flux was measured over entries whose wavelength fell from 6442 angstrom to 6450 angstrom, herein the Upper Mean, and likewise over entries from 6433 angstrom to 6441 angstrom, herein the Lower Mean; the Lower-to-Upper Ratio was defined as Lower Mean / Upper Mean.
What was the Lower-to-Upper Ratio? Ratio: 1.04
